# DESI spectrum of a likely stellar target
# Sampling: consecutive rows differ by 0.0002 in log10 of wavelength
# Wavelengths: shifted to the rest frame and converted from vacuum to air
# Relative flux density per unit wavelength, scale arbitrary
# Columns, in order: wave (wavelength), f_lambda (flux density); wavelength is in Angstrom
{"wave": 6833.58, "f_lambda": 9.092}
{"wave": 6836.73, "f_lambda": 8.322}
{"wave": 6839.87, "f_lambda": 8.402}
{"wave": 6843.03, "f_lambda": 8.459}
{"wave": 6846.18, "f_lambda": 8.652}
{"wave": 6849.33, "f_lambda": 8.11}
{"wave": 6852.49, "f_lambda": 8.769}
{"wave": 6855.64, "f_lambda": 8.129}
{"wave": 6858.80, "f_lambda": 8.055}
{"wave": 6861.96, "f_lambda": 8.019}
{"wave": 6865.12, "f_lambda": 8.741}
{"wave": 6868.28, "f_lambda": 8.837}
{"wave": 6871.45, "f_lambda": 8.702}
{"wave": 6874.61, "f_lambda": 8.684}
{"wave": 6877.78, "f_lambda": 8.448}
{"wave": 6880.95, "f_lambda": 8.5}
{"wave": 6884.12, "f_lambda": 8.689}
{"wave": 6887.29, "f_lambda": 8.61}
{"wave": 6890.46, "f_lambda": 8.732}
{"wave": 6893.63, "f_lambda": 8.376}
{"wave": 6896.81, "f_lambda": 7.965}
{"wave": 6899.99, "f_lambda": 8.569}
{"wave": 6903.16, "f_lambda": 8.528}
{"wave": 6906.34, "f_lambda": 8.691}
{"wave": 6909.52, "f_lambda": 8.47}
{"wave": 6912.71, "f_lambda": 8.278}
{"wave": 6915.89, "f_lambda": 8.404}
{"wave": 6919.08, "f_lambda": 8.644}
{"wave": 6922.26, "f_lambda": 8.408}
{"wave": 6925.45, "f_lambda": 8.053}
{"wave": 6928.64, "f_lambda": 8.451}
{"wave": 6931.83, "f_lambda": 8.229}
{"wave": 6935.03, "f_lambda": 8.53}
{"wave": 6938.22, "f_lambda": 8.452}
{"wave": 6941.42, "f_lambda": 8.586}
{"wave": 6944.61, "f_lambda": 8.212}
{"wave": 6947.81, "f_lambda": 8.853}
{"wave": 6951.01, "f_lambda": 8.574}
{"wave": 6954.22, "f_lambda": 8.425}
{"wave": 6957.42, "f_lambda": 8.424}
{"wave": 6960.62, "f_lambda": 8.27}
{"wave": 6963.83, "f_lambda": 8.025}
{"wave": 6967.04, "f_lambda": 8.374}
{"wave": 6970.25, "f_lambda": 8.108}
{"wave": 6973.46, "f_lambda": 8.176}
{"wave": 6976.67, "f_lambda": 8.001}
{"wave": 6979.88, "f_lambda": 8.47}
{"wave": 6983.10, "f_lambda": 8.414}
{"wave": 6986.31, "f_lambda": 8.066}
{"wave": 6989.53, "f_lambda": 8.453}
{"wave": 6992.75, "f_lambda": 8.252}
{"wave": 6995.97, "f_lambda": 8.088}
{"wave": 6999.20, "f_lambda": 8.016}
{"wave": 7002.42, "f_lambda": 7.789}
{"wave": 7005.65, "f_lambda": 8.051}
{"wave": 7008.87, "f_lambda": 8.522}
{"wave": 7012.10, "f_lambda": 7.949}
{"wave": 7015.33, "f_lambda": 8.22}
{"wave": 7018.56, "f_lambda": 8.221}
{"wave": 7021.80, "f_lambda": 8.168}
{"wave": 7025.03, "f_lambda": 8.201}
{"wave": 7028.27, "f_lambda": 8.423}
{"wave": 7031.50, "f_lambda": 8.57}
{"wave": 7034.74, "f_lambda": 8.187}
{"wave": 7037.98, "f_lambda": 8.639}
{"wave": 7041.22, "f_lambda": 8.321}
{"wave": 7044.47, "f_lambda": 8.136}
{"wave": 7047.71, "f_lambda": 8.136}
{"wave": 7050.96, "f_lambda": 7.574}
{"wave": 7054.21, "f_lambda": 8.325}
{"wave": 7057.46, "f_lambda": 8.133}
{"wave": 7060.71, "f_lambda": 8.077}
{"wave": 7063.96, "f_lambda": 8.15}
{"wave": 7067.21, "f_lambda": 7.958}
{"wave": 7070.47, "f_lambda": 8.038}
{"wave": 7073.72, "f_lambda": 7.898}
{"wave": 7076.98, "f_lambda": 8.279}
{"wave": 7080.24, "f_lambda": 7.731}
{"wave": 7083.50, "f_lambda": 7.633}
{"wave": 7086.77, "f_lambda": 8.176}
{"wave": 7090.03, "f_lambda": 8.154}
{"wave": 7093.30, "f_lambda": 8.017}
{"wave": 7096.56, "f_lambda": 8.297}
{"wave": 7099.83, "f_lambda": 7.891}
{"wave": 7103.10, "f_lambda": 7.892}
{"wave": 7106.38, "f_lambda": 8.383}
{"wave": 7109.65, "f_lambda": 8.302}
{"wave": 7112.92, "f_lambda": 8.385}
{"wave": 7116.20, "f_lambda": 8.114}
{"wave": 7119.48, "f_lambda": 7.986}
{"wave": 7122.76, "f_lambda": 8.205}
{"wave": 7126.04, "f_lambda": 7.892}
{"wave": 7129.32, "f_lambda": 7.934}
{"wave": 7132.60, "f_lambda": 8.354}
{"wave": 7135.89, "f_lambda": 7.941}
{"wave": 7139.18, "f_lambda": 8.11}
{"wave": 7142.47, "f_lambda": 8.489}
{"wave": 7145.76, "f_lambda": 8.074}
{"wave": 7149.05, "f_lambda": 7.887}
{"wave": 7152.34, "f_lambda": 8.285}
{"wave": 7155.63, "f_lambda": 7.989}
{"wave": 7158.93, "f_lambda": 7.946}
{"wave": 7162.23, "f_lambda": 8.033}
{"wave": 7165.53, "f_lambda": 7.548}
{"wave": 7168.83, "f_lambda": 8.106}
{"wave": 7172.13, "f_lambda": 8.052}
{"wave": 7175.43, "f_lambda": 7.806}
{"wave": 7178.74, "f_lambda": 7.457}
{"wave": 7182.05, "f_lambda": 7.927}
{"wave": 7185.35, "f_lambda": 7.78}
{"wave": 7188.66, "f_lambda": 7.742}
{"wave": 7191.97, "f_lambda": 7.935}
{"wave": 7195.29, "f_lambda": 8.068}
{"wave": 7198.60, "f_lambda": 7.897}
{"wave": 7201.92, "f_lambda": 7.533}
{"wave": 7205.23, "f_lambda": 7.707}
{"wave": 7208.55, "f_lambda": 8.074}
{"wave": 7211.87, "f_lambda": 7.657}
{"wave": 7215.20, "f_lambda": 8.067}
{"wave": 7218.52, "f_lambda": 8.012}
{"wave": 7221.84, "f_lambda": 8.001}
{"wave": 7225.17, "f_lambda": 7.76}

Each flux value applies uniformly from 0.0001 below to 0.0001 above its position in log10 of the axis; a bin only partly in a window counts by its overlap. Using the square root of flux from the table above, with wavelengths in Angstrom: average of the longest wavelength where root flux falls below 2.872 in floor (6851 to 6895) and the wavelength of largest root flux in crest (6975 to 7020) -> 6935.4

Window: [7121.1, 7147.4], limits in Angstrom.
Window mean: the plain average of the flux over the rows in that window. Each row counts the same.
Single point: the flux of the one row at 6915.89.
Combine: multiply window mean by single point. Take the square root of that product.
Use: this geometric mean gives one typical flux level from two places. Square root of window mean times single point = 8.26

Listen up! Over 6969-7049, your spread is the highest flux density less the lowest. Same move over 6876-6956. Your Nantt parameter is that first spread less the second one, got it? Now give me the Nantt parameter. -0.038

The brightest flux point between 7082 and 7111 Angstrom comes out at 8.383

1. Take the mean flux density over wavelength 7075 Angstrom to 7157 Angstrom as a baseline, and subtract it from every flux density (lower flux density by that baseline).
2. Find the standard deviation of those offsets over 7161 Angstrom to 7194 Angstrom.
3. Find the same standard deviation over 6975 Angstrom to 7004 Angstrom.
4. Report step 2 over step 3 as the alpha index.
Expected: 0.91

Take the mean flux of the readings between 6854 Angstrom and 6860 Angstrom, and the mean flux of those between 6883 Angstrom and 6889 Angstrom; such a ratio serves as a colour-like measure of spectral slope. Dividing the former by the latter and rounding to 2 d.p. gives 0.94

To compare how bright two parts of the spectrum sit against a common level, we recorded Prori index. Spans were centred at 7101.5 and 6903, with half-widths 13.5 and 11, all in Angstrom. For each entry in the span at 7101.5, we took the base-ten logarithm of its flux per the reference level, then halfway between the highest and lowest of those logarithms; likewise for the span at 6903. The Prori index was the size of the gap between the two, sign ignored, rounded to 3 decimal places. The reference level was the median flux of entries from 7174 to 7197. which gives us 0.010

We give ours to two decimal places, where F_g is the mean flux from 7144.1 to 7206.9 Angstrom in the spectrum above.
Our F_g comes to 7.88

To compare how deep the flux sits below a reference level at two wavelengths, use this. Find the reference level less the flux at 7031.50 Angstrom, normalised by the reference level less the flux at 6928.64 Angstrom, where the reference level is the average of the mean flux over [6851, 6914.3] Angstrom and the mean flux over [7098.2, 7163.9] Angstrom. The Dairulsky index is 1.8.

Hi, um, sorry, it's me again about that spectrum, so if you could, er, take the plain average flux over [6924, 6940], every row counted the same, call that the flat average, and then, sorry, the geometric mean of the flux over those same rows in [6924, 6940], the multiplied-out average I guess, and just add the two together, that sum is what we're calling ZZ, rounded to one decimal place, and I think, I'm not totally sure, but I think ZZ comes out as 16.7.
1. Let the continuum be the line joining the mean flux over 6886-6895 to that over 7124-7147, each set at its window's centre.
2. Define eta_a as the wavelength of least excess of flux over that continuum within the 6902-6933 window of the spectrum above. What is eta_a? 6925.45 Angstrom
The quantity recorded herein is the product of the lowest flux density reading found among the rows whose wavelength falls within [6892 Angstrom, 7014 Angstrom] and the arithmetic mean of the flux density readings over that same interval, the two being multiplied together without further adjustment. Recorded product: 65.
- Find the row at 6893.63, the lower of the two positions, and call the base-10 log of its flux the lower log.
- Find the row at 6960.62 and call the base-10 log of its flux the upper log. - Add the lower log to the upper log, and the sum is 1.84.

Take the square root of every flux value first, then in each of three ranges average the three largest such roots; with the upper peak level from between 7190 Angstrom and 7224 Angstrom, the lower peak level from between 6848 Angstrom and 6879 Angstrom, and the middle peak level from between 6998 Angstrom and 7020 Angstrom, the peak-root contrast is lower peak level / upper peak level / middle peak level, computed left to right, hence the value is 0.362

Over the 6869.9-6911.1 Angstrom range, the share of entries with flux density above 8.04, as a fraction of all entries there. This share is 0.92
